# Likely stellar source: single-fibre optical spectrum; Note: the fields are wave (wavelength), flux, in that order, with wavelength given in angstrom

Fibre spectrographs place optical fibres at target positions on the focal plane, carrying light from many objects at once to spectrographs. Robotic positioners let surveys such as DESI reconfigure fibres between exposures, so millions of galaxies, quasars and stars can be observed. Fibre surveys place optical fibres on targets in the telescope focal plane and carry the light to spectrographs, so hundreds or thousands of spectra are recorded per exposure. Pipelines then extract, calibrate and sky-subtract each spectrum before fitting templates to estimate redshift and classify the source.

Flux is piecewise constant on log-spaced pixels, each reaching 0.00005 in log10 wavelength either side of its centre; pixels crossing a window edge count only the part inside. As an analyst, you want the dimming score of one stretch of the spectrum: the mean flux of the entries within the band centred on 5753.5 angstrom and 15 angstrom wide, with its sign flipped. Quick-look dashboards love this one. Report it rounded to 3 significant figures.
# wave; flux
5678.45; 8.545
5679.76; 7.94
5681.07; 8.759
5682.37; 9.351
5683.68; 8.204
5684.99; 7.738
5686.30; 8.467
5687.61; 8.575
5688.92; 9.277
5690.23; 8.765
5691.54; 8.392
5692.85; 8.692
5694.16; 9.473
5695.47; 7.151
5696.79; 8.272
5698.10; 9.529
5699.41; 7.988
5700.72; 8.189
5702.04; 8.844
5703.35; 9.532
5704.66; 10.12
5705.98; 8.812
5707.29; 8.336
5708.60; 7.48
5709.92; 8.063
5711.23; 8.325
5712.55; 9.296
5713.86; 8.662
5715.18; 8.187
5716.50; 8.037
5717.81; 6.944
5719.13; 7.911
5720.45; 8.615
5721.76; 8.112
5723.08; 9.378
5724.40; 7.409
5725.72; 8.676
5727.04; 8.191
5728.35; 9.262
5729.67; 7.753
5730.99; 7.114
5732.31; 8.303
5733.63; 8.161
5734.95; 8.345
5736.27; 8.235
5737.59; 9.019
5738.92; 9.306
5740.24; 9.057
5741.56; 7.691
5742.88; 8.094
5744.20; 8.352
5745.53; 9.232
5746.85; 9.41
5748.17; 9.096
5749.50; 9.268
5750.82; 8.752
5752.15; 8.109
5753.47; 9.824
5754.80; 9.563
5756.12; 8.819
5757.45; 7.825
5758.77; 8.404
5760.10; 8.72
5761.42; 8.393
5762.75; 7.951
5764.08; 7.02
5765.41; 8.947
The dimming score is -8.89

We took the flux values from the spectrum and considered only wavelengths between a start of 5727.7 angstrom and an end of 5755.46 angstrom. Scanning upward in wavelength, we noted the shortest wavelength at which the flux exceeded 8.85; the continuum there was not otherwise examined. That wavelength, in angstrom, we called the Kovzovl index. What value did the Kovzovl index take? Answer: 5728.35 angstrom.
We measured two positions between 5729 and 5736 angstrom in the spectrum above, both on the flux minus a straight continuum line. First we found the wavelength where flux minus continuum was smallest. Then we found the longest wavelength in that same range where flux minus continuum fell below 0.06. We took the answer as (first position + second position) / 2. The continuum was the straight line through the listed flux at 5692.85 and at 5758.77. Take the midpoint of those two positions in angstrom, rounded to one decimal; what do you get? 5733.0 angstrom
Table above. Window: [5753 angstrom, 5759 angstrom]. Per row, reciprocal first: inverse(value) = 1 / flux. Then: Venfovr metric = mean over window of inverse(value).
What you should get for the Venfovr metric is 0.113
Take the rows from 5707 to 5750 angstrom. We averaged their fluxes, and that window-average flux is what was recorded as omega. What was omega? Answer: 8.40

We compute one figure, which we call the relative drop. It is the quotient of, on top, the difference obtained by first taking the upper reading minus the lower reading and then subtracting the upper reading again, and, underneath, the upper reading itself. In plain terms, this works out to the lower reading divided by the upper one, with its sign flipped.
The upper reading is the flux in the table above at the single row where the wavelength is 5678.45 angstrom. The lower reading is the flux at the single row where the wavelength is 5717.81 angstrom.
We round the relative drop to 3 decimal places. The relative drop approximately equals -0.813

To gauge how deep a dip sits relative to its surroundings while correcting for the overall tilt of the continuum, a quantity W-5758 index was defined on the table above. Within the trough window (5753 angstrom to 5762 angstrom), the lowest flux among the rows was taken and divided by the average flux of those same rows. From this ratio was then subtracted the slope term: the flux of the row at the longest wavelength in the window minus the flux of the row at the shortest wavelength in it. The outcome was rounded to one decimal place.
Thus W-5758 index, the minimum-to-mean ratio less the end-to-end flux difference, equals 2.3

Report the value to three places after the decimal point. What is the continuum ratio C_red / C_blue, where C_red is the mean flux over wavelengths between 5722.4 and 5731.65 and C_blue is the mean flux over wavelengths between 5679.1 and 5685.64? 0.983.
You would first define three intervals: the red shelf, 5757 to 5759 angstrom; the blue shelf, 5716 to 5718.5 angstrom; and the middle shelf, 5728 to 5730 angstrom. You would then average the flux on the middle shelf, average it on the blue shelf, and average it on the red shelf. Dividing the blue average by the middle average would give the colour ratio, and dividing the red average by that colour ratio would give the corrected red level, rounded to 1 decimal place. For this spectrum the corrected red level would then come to 9.2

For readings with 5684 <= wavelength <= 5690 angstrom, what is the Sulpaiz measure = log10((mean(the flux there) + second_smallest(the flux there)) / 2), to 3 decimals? 0.929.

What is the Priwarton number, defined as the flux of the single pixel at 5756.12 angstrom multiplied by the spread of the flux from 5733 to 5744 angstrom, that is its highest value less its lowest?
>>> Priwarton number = 14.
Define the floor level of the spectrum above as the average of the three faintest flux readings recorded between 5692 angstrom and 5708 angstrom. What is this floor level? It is 7.8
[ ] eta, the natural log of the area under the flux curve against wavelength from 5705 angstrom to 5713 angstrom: 4.2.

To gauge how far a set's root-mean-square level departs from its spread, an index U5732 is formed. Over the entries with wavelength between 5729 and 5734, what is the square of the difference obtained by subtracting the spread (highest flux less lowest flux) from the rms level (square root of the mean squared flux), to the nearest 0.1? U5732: 44.3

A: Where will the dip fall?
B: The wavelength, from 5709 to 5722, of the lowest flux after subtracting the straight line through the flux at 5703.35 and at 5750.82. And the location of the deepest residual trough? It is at 5717.81 angstrom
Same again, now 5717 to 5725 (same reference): 5717.81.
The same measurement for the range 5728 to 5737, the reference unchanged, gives 5730.99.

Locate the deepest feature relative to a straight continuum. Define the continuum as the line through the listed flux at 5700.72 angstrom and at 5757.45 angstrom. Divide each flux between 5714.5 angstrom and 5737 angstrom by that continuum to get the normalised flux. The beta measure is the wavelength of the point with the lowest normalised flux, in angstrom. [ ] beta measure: 5717.81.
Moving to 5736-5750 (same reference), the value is 5741.56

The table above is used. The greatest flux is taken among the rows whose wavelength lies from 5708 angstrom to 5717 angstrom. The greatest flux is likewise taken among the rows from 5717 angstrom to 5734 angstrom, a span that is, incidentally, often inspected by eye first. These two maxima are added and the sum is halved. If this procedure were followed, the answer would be 9.34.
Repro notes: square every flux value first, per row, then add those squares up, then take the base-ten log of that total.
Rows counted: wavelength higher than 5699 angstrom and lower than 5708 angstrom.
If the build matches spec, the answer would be 2.74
